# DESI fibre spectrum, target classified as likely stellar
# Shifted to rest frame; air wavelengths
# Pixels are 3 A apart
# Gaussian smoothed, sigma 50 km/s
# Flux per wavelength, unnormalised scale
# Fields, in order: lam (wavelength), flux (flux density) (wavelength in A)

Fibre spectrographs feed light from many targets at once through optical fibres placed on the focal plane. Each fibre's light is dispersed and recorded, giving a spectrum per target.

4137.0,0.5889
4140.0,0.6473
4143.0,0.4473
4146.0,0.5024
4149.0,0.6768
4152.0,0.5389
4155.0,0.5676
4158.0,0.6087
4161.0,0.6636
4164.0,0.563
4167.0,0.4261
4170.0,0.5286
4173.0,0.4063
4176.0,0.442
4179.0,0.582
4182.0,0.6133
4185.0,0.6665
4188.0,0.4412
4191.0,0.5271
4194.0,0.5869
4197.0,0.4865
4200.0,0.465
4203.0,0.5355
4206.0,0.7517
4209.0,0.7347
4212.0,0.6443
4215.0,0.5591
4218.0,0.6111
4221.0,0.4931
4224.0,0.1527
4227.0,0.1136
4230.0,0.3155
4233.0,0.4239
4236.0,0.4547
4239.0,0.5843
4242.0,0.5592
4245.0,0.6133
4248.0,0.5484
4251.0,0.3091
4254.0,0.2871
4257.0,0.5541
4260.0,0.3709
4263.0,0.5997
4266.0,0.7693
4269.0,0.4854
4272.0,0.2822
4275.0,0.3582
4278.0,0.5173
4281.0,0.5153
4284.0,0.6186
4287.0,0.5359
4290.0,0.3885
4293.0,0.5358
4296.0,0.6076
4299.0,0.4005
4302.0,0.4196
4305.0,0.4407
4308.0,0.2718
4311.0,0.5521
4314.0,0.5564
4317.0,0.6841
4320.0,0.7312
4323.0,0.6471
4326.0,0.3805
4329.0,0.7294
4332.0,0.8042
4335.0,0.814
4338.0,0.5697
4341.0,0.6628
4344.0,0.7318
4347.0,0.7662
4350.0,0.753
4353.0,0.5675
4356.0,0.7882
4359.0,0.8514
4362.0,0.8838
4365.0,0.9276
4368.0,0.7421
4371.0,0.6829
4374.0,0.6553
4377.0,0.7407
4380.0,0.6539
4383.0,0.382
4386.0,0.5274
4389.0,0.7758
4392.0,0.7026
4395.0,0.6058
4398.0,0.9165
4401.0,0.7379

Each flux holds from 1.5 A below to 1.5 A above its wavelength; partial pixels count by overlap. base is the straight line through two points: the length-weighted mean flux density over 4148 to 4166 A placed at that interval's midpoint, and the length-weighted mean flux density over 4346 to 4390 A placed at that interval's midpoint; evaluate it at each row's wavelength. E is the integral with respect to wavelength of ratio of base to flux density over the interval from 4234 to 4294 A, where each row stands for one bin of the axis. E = 86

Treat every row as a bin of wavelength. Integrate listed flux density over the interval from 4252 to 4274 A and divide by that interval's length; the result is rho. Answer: 0.47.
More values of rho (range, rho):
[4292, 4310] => 0.45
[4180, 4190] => 0.57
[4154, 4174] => 0.54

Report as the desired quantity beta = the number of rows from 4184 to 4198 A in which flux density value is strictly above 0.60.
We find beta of 1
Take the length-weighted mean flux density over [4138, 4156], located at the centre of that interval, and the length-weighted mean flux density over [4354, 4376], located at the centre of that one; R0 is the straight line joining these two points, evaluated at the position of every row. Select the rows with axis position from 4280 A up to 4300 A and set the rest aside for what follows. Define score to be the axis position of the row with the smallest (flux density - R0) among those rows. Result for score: 4290.0 A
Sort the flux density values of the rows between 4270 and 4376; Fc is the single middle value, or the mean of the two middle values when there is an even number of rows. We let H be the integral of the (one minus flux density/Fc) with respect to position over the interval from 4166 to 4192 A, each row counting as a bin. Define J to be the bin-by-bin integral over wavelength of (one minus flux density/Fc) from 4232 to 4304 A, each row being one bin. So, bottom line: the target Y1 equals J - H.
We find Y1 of 10.8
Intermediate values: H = 4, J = 15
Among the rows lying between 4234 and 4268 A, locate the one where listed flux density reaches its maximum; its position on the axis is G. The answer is 4266.0 A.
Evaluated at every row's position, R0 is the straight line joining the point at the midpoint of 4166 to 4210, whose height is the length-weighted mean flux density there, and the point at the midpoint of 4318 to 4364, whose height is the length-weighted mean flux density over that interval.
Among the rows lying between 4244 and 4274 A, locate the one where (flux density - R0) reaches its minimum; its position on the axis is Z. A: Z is 4272.0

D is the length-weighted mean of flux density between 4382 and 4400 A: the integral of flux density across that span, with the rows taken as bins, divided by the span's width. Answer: 0.66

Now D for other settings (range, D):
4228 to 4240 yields 0.42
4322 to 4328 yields 0.52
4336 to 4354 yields 0.68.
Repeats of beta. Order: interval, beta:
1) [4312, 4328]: 3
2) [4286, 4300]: 1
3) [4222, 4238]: 0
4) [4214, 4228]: 1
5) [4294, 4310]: 1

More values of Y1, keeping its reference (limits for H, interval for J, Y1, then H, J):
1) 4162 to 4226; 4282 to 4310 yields -2.3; 9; 7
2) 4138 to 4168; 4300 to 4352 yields -2.3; 3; 0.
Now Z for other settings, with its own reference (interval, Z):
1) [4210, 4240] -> 4227.0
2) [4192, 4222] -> 4200.0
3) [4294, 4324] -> 4308.0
